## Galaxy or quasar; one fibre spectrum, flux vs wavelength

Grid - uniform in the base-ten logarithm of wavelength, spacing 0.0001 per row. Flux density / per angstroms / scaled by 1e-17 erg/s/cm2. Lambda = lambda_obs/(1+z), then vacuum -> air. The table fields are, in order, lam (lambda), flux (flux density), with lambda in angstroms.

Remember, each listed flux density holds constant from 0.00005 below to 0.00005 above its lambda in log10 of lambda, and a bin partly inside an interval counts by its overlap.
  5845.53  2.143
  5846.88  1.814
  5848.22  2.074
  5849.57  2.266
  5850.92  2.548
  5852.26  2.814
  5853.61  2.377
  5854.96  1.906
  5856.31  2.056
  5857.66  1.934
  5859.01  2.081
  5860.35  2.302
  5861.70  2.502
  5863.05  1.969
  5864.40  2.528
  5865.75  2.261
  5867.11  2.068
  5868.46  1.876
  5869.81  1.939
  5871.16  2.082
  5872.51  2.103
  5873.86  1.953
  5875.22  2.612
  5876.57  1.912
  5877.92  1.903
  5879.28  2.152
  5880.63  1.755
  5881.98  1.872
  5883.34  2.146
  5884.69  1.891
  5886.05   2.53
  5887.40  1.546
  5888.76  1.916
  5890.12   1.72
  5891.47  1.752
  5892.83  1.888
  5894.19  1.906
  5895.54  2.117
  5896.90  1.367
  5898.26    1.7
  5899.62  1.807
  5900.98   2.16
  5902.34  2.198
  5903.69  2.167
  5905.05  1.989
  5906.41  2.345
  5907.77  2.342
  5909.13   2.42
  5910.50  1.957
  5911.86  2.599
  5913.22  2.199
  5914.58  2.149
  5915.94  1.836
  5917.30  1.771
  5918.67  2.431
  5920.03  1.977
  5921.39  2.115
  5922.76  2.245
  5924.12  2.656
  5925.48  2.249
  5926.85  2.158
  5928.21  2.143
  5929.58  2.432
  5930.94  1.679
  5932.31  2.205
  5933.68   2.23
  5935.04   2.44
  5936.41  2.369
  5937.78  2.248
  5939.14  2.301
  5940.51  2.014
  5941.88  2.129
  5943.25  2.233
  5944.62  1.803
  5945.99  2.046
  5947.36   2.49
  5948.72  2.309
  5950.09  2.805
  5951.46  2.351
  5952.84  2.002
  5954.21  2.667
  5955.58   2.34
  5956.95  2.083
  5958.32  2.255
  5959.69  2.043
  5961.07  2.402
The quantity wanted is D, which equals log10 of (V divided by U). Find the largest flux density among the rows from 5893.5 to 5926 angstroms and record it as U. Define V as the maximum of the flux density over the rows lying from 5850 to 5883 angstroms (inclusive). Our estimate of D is 0.025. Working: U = 2.656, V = 2.814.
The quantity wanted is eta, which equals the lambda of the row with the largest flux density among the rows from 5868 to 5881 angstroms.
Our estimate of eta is 5875.22 angstroms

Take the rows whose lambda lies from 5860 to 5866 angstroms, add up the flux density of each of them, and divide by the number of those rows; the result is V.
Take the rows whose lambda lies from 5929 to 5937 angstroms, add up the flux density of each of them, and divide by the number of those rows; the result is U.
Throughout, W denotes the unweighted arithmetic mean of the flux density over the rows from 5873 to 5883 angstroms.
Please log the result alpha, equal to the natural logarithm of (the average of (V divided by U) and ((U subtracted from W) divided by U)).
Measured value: -0.75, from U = 2.23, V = 2.312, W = 2.02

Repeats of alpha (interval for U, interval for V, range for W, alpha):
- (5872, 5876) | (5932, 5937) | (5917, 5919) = -0.71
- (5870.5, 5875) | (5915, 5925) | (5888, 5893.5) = -0.76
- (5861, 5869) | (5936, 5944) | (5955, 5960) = -0.70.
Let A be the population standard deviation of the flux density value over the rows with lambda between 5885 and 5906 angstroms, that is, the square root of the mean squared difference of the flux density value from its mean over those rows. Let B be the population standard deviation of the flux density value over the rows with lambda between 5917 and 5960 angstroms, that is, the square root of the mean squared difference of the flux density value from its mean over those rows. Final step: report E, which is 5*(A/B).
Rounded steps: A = 0.281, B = 0.246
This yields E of 5.7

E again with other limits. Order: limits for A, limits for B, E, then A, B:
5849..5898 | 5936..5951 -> 6.1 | 0.305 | 0.252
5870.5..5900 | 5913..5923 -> 6.7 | 0.274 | 0.205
